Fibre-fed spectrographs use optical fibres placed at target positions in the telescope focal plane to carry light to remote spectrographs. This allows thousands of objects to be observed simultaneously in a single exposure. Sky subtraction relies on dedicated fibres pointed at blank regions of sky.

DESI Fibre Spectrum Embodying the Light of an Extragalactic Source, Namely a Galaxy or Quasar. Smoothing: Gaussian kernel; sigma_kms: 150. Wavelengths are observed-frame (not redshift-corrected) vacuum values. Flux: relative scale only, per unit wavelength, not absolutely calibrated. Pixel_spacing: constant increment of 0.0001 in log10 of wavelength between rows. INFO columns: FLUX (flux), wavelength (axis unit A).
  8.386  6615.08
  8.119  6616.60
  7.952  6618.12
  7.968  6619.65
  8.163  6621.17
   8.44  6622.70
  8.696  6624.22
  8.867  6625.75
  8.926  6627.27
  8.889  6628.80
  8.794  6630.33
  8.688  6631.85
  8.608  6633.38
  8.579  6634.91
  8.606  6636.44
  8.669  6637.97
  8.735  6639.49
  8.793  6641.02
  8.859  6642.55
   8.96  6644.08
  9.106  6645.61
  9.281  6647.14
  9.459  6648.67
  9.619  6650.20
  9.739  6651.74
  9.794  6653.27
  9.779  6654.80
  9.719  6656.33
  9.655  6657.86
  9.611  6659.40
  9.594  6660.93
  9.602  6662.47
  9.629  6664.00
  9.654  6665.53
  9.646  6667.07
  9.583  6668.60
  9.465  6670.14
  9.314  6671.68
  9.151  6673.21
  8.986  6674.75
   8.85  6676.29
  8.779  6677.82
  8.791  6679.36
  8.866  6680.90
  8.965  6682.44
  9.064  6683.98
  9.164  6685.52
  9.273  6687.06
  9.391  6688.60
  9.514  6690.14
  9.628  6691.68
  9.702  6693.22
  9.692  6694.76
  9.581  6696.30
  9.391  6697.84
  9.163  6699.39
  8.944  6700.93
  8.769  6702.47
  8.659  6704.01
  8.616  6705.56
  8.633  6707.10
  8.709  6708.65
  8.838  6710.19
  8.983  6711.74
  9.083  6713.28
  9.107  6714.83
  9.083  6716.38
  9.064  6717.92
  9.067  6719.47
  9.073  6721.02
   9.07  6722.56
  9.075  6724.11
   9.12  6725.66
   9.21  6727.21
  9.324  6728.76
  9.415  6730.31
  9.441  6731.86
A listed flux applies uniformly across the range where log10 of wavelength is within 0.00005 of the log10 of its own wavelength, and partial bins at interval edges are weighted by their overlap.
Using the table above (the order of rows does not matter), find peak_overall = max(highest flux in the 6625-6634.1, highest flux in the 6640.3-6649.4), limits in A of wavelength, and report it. 9.46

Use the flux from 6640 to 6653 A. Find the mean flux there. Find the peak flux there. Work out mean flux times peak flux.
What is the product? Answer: 89.9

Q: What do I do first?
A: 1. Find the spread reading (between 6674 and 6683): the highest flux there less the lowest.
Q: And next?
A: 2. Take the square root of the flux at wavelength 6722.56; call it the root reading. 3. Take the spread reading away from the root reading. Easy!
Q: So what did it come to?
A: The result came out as 2.80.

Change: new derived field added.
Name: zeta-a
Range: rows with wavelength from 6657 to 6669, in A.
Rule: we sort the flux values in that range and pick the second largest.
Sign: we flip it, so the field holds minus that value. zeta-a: -9.7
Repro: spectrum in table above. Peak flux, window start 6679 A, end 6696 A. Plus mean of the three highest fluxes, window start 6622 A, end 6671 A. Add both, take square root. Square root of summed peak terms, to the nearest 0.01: 4.41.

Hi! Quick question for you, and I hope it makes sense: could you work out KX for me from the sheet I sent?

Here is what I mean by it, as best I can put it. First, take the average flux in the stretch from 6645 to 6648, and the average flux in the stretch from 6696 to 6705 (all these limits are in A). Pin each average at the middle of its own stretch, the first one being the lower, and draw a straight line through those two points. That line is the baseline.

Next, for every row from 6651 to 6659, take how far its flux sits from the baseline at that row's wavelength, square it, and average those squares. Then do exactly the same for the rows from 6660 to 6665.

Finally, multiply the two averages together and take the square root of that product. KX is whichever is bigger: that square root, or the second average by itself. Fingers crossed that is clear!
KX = 0.25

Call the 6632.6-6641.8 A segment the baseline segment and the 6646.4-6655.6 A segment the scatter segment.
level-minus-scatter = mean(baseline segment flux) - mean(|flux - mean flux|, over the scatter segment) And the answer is 8.5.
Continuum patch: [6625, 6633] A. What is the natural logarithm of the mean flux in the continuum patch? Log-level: 2.18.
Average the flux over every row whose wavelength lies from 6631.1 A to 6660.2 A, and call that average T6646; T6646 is 9.17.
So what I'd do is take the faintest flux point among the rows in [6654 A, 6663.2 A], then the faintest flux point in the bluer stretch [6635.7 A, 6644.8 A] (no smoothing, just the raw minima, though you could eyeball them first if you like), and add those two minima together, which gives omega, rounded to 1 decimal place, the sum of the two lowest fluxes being 18.2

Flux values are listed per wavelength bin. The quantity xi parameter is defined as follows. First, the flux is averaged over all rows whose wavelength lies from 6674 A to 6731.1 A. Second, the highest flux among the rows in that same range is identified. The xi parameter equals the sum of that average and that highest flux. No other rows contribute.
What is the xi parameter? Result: 18.8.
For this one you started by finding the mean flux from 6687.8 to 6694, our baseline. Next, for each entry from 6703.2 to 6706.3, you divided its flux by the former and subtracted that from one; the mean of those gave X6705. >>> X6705 0.10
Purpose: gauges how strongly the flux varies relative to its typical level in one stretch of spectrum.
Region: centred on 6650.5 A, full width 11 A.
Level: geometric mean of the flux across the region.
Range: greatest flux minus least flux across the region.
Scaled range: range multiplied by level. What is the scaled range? 7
